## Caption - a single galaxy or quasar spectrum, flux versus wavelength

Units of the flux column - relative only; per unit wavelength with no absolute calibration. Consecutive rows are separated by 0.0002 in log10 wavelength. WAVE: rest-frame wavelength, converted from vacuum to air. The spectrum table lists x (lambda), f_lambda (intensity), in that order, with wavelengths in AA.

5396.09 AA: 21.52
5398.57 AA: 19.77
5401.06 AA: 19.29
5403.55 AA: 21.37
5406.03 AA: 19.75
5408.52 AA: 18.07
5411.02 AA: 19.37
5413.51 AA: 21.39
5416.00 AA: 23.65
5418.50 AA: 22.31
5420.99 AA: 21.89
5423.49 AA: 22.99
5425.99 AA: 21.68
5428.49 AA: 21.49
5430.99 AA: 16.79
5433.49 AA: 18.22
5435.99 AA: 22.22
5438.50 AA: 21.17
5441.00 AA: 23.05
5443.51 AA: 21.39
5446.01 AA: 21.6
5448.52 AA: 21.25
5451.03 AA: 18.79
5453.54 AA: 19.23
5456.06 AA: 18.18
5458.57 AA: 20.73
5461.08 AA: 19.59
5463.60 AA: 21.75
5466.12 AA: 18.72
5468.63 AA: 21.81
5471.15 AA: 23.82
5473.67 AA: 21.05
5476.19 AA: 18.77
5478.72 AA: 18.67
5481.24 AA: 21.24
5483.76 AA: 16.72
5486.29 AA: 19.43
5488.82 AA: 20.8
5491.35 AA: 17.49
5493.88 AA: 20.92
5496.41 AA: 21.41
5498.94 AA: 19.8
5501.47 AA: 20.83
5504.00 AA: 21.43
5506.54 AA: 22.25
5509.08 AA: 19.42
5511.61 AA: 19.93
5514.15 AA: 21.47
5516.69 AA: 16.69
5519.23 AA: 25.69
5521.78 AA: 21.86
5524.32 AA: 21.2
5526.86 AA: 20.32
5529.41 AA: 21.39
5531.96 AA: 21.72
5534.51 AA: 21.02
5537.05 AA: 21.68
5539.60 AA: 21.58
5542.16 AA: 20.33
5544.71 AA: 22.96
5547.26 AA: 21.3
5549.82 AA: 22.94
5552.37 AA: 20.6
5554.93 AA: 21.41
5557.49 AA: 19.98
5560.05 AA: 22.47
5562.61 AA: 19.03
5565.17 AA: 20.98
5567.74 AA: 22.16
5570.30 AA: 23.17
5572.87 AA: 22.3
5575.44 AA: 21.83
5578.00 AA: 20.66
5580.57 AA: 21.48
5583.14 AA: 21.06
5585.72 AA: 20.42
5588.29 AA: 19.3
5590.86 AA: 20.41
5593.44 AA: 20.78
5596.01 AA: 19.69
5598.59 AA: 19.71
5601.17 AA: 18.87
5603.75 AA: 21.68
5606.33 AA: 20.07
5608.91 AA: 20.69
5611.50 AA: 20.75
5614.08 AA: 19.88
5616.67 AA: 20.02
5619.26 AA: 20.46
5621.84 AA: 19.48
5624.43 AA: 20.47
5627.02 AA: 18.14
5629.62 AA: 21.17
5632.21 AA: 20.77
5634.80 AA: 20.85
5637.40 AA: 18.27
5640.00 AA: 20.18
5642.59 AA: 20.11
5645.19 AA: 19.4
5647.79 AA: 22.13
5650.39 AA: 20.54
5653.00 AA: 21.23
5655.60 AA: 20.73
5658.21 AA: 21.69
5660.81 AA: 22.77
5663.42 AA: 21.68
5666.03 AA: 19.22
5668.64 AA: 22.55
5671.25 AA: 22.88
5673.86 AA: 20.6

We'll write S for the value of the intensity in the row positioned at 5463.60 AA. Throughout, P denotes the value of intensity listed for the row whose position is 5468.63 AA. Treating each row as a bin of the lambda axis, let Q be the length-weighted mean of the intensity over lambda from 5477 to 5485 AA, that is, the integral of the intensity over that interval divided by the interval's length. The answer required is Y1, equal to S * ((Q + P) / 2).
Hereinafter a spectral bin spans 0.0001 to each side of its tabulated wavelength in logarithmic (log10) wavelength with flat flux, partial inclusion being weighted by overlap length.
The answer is 442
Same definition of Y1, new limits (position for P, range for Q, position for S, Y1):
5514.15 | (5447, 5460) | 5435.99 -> 457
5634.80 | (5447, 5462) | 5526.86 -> 412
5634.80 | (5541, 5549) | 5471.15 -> 506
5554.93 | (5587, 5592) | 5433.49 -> 376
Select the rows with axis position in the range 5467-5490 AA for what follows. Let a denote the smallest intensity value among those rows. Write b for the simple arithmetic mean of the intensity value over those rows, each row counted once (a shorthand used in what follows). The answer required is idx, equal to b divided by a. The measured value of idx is 1.21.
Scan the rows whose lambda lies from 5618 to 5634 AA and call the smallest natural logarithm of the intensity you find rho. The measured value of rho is 2.90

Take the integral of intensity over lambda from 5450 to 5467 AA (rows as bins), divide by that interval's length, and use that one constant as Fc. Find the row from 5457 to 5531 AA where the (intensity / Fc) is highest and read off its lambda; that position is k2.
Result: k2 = 5519.23 AA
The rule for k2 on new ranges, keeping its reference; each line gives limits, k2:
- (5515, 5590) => 5519.23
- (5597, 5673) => 5671.25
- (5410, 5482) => 5471.15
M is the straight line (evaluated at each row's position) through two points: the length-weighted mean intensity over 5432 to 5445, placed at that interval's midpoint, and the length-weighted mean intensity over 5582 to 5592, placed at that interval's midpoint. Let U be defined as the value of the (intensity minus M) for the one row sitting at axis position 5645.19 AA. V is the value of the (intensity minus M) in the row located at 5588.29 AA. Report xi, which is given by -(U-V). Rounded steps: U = -0.5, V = -1.0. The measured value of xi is -0.4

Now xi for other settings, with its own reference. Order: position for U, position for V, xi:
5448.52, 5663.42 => 1.7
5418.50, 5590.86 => -0.9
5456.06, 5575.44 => 4.3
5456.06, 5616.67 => 2.8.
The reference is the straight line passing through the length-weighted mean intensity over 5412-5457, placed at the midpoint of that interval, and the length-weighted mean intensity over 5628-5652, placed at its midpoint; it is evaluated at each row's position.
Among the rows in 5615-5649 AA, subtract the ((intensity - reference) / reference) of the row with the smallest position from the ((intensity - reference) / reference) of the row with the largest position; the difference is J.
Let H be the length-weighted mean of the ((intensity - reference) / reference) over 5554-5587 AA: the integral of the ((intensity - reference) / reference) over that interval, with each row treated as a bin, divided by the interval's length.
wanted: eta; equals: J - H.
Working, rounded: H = 0.04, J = 0.11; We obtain 0.07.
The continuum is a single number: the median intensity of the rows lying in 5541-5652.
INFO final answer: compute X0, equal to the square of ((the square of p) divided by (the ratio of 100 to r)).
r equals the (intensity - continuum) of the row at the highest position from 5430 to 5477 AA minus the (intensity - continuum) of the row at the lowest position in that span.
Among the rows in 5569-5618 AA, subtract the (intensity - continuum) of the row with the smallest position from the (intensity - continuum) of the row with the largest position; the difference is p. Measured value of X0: 0.04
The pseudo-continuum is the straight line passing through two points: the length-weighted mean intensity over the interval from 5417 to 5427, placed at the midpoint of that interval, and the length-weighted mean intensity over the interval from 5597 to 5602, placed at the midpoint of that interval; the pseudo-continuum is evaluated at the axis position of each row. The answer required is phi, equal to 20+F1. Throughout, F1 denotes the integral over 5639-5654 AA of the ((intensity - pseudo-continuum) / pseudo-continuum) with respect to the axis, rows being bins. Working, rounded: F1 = 1.6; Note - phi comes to 21.6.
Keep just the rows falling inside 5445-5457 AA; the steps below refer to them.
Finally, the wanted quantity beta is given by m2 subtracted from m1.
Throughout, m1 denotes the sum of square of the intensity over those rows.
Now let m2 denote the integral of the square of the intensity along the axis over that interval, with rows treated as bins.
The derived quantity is -2759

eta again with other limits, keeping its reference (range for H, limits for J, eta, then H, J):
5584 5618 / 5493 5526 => 0.03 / -0.01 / 0.02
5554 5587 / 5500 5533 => 0.01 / 0.04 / 0.05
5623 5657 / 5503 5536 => -0.01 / 0.00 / -0.02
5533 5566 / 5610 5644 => -0.06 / 0.03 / -0.03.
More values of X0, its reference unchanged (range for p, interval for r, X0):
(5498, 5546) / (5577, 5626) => 0.00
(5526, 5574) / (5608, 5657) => 0.00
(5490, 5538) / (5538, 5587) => 0.04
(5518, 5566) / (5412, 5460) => 0.02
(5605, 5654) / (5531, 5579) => 0.00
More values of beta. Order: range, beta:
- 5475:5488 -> -2924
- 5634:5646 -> -2725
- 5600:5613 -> -3344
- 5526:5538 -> -3165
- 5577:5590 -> -3389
